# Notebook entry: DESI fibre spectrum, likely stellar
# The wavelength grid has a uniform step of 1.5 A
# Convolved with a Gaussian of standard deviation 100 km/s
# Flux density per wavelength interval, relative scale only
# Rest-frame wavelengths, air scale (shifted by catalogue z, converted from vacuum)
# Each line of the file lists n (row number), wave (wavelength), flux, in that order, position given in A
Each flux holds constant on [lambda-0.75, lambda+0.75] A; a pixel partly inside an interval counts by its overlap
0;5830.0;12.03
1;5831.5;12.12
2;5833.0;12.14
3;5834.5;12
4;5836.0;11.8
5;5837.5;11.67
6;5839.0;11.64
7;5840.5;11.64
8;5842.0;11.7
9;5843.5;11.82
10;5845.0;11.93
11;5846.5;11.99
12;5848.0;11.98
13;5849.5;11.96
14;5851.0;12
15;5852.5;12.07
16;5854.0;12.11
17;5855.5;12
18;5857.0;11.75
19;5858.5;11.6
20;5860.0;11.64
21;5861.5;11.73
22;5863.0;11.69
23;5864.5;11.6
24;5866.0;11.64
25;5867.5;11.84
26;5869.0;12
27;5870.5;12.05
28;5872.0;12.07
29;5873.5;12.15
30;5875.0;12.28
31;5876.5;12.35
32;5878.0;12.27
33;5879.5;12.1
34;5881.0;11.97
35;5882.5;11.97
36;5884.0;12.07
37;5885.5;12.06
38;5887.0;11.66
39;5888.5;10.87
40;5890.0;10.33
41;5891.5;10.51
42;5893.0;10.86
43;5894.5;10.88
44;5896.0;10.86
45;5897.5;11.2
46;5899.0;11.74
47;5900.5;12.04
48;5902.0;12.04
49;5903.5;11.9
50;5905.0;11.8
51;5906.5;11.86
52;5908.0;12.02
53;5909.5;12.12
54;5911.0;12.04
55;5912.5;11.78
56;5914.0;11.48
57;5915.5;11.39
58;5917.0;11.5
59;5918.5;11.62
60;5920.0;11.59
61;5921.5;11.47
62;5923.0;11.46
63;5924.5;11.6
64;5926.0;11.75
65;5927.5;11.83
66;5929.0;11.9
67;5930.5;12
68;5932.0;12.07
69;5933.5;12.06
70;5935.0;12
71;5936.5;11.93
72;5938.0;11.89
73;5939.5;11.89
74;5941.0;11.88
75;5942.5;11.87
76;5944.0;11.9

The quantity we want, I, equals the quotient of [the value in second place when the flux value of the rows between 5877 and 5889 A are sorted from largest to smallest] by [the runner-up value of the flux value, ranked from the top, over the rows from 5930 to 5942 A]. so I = 1.00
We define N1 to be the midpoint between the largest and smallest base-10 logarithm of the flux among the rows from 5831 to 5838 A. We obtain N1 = 1.076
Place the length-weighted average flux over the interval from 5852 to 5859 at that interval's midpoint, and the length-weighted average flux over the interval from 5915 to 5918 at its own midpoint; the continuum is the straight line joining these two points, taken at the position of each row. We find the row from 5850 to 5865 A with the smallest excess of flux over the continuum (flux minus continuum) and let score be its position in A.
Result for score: 5858.5 A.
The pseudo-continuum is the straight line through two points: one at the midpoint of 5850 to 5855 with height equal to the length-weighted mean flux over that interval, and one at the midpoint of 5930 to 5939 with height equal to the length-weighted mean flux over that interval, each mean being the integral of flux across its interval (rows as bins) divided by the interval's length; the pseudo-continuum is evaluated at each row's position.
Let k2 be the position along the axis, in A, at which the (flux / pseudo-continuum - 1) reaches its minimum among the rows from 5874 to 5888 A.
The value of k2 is 5887.0 A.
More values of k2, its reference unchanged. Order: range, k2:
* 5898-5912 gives 5899.0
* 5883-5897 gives 5890.0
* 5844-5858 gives 5857.0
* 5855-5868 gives 5858.5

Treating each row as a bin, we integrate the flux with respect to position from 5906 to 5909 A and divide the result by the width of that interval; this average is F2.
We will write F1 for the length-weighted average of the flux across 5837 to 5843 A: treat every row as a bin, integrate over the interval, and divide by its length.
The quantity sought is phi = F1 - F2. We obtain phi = -0.3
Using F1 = 11.7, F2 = 12.0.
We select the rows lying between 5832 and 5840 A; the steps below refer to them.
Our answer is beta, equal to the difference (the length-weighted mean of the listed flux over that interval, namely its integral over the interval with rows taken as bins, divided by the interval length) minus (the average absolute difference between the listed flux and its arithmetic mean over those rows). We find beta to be 11.7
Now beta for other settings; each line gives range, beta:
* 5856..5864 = 11.6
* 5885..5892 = 10.5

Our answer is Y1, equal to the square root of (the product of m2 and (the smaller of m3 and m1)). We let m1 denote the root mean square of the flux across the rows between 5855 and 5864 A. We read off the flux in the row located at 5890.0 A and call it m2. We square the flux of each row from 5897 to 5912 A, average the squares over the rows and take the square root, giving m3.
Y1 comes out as 11.0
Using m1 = 11.7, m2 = 10.33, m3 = 11.9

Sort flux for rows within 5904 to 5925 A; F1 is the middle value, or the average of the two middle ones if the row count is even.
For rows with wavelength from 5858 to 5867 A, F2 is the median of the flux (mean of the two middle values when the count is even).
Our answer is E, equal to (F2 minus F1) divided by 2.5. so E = 0.01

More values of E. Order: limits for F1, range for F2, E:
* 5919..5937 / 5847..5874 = 0.04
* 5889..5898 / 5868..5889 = 0.48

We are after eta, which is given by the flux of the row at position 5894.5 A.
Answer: 10.88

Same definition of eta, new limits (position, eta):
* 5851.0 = 12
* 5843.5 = 11.82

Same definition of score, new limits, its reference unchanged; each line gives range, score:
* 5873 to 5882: 5881.0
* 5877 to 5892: 5890.0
